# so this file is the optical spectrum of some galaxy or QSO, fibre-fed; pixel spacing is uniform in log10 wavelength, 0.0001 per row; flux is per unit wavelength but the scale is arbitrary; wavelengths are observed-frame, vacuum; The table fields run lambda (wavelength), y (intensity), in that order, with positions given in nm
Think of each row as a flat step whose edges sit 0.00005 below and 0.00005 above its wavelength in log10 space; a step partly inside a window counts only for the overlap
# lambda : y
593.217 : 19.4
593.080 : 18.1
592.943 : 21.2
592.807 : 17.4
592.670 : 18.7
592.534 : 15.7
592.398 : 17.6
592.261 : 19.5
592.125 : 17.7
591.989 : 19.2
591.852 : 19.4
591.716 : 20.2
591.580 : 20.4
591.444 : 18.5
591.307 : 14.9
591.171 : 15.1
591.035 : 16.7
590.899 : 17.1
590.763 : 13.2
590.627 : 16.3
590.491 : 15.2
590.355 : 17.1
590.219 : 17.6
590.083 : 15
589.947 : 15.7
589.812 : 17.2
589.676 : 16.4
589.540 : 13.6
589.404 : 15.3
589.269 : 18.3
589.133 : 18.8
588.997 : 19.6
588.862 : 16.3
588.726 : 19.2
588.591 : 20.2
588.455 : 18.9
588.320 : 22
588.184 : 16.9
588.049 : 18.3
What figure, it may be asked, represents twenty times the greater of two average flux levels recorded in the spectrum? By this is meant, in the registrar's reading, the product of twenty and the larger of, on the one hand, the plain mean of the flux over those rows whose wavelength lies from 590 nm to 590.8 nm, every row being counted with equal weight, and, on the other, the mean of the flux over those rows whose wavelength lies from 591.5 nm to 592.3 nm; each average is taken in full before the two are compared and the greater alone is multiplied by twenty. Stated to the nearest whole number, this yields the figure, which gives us 388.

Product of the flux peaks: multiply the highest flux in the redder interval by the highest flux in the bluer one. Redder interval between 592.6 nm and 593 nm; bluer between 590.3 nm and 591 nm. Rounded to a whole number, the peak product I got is 363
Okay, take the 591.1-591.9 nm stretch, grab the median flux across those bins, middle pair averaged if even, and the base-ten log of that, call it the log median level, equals 1.28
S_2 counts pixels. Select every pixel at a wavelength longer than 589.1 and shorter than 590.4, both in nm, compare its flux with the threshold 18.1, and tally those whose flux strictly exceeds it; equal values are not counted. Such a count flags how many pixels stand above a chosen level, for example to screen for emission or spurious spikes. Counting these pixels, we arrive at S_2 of 2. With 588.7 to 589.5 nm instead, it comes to 4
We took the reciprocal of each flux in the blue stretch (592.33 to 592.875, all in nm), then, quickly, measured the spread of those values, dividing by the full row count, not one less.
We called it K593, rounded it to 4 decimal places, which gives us 0.0037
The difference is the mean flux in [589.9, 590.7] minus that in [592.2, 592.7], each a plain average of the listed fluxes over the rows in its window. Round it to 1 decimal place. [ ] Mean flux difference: -1.7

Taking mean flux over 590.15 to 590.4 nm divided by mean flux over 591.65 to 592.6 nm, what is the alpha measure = 0.94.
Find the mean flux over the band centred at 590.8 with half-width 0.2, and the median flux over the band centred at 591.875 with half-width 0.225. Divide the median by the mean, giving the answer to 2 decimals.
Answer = 1.25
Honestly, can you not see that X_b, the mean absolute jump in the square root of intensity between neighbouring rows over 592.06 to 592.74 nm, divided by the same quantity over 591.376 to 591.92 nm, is 2.3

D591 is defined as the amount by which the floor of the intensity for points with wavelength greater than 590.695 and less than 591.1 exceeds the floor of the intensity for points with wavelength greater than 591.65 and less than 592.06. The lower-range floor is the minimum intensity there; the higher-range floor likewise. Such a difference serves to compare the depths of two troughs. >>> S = -6.0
